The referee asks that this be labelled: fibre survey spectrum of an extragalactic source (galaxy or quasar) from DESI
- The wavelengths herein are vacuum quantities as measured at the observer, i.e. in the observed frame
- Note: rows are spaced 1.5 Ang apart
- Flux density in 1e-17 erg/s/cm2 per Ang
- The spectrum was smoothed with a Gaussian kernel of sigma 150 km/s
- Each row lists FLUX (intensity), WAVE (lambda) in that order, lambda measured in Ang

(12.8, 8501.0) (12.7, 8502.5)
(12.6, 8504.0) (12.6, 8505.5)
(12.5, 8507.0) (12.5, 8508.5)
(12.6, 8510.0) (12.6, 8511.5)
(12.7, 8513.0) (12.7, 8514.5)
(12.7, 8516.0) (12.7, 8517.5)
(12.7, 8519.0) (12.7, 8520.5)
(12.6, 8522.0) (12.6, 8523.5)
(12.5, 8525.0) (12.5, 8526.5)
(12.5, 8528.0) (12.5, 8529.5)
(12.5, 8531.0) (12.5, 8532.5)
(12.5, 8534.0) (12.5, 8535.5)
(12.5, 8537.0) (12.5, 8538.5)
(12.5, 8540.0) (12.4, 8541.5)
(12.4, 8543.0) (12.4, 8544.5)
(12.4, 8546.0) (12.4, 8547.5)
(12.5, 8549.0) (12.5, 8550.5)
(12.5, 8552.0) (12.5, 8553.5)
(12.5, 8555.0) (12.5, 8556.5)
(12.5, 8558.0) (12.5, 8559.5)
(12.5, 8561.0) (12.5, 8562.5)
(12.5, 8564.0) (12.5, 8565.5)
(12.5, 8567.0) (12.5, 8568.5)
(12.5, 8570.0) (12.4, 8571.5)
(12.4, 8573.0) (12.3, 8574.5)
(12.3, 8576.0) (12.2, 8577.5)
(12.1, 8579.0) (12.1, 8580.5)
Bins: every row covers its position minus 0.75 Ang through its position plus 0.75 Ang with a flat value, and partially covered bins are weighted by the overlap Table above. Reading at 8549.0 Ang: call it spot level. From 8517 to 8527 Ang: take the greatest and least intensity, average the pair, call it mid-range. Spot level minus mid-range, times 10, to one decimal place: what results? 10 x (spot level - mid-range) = -1.0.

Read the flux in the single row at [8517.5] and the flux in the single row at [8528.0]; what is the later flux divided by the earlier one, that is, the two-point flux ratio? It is 0.98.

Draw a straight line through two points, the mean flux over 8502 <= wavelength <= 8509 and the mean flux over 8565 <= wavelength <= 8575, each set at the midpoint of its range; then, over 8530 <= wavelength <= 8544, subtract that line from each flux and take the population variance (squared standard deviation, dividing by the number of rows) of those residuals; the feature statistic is 0.0013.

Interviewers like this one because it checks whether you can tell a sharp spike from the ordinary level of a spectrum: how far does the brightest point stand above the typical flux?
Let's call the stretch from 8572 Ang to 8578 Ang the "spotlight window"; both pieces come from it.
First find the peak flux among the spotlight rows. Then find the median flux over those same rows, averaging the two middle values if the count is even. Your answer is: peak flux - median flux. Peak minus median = 0.10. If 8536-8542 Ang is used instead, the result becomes 0.00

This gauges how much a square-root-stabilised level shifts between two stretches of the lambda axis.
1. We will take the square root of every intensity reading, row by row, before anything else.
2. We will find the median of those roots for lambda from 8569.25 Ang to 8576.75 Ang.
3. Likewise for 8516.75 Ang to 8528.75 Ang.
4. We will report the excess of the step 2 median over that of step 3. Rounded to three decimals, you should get -0.028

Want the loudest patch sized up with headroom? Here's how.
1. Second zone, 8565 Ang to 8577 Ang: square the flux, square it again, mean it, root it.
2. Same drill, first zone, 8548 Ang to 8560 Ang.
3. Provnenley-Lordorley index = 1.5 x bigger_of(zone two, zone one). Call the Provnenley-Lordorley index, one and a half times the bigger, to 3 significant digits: 234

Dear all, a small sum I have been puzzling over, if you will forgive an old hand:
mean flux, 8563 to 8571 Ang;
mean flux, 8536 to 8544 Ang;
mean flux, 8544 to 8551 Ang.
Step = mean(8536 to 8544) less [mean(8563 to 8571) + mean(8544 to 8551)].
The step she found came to -12.5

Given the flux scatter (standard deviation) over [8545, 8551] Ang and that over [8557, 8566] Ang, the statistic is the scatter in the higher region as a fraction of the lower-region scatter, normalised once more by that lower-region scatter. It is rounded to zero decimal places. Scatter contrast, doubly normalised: 0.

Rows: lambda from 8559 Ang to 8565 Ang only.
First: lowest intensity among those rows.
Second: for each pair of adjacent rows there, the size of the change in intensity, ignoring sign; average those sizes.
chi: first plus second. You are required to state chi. 12.5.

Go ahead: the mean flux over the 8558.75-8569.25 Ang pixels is 12.5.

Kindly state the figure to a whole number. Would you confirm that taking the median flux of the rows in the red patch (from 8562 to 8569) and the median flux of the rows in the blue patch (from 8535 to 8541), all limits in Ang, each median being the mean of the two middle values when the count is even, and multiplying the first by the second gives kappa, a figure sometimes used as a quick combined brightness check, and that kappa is 156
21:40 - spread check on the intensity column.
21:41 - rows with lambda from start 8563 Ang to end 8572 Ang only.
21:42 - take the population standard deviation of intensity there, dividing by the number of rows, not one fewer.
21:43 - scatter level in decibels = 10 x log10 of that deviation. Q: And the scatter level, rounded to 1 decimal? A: -14.3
